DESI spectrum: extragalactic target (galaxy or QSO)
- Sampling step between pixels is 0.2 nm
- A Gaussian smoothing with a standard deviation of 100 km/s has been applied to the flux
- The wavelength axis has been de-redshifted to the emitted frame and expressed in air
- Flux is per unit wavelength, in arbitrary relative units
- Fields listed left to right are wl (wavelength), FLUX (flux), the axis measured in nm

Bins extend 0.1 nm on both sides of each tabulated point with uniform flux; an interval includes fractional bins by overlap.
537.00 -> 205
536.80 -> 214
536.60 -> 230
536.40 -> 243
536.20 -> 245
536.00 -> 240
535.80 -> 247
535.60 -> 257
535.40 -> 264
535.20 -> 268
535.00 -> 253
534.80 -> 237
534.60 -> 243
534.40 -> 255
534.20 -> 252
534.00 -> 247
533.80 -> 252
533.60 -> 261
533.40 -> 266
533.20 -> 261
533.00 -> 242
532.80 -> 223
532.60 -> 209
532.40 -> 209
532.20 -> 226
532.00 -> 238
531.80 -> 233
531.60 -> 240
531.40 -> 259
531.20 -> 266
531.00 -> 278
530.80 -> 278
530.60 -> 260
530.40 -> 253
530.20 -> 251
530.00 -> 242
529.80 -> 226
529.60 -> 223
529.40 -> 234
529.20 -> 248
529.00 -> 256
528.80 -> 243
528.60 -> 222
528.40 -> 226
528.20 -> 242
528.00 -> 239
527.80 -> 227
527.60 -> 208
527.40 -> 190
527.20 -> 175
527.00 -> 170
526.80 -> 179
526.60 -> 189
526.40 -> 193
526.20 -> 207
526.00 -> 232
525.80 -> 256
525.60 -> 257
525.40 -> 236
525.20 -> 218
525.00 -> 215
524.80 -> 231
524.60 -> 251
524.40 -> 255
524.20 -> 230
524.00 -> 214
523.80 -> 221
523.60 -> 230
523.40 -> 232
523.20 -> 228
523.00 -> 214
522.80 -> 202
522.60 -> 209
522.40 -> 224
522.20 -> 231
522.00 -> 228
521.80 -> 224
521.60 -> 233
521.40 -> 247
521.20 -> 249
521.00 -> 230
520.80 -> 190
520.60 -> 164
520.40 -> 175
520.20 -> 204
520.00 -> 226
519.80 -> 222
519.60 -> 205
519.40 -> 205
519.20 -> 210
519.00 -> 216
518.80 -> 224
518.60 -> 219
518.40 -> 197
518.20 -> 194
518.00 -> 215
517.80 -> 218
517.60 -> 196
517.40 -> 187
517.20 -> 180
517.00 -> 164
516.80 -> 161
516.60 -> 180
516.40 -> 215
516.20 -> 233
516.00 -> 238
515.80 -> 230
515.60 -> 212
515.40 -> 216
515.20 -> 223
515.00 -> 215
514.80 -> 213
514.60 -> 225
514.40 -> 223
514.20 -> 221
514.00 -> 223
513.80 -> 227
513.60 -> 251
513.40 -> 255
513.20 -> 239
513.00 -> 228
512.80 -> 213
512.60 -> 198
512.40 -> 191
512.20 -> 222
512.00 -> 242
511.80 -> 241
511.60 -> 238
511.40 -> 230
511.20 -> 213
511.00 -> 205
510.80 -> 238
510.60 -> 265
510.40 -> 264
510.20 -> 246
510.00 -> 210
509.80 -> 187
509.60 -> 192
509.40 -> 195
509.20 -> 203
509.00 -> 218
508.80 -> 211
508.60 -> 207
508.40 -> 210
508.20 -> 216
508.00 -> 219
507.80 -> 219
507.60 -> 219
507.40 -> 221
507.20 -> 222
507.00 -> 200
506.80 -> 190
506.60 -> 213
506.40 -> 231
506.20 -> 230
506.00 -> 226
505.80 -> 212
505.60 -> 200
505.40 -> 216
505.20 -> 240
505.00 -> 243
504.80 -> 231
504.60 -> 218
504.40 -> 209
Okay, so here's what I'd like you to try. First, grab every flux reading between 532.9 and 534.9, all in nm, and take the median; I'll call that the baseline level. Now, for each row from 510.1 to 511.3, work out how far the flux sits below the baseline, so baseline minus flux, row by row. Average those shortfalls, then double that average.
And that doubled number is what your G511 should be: 27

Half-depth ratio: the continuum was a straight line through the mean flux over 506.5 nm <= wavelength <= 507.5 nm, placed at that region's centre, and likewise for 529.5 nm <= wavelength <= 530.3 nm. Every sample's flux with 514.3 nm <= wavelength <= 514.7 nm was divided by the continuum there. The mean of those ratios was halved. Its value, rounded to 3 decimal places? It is 0.514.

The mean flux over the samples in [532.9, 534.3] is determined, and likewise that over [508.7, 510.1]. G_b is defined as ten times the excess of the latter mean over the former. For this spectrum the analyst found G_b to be -521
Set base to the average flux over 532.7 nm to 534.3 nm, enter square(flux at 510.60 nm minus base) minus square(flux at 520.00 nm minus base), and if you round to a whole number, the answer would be -390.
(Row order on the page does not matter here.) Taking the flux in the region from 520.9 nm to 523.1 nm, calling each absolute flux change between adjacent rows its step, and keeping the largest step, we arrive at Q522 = 19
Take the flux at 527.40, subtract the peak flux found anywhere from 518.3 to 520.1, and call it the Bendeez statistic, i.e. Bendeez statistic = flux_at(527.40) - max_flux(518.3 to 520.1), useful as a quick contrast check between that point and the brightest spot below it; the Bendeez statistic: -36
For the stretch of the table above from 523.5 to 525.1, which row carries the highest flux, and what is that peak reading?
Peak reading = 255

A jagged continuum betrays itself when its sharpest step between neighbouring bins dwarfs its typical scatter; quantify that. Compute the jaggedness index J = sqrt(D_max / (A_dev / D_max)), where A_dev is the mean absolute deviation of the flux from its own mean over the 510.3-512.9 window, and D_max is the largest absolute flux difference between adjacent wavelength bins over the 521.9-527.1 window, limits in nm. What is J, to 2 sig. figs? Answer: 5.7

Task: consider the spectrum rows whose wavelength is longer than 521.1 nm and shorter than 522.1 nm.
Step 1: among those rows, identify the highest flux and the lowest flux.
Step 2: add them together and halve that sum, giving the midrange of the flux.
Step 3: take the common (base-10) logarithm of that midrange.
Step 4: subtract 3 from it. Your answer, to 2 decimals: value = -0.63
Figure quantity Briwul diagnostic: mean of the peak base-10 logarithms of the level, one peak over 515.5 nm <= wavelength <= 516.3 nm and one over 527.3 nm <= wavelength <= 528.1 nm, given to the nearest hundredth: 2.38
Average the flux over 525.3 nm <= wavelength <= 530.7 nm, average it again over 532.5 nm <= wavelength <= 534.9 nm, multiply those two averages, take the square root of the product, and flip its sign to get -235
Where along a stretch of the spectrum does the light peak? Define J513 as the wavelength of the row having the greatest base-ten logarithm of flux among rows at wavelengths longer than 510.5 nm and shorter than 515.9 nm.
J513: 510.60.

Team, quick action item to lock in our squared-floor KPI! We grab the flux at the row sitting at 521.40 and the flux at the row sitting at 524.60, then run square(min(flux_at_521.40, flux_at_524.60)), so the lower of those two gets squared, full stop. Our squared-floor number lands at 61009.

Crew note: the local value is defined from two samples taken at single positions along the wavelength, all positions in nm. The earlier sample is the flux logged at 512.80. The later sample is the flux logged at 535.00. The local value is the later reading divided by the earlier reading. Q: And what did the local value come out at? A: 1.19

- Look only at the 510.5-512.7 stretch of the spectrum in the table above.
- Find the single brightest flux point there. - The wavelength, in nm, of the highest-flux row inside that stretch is 510.60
